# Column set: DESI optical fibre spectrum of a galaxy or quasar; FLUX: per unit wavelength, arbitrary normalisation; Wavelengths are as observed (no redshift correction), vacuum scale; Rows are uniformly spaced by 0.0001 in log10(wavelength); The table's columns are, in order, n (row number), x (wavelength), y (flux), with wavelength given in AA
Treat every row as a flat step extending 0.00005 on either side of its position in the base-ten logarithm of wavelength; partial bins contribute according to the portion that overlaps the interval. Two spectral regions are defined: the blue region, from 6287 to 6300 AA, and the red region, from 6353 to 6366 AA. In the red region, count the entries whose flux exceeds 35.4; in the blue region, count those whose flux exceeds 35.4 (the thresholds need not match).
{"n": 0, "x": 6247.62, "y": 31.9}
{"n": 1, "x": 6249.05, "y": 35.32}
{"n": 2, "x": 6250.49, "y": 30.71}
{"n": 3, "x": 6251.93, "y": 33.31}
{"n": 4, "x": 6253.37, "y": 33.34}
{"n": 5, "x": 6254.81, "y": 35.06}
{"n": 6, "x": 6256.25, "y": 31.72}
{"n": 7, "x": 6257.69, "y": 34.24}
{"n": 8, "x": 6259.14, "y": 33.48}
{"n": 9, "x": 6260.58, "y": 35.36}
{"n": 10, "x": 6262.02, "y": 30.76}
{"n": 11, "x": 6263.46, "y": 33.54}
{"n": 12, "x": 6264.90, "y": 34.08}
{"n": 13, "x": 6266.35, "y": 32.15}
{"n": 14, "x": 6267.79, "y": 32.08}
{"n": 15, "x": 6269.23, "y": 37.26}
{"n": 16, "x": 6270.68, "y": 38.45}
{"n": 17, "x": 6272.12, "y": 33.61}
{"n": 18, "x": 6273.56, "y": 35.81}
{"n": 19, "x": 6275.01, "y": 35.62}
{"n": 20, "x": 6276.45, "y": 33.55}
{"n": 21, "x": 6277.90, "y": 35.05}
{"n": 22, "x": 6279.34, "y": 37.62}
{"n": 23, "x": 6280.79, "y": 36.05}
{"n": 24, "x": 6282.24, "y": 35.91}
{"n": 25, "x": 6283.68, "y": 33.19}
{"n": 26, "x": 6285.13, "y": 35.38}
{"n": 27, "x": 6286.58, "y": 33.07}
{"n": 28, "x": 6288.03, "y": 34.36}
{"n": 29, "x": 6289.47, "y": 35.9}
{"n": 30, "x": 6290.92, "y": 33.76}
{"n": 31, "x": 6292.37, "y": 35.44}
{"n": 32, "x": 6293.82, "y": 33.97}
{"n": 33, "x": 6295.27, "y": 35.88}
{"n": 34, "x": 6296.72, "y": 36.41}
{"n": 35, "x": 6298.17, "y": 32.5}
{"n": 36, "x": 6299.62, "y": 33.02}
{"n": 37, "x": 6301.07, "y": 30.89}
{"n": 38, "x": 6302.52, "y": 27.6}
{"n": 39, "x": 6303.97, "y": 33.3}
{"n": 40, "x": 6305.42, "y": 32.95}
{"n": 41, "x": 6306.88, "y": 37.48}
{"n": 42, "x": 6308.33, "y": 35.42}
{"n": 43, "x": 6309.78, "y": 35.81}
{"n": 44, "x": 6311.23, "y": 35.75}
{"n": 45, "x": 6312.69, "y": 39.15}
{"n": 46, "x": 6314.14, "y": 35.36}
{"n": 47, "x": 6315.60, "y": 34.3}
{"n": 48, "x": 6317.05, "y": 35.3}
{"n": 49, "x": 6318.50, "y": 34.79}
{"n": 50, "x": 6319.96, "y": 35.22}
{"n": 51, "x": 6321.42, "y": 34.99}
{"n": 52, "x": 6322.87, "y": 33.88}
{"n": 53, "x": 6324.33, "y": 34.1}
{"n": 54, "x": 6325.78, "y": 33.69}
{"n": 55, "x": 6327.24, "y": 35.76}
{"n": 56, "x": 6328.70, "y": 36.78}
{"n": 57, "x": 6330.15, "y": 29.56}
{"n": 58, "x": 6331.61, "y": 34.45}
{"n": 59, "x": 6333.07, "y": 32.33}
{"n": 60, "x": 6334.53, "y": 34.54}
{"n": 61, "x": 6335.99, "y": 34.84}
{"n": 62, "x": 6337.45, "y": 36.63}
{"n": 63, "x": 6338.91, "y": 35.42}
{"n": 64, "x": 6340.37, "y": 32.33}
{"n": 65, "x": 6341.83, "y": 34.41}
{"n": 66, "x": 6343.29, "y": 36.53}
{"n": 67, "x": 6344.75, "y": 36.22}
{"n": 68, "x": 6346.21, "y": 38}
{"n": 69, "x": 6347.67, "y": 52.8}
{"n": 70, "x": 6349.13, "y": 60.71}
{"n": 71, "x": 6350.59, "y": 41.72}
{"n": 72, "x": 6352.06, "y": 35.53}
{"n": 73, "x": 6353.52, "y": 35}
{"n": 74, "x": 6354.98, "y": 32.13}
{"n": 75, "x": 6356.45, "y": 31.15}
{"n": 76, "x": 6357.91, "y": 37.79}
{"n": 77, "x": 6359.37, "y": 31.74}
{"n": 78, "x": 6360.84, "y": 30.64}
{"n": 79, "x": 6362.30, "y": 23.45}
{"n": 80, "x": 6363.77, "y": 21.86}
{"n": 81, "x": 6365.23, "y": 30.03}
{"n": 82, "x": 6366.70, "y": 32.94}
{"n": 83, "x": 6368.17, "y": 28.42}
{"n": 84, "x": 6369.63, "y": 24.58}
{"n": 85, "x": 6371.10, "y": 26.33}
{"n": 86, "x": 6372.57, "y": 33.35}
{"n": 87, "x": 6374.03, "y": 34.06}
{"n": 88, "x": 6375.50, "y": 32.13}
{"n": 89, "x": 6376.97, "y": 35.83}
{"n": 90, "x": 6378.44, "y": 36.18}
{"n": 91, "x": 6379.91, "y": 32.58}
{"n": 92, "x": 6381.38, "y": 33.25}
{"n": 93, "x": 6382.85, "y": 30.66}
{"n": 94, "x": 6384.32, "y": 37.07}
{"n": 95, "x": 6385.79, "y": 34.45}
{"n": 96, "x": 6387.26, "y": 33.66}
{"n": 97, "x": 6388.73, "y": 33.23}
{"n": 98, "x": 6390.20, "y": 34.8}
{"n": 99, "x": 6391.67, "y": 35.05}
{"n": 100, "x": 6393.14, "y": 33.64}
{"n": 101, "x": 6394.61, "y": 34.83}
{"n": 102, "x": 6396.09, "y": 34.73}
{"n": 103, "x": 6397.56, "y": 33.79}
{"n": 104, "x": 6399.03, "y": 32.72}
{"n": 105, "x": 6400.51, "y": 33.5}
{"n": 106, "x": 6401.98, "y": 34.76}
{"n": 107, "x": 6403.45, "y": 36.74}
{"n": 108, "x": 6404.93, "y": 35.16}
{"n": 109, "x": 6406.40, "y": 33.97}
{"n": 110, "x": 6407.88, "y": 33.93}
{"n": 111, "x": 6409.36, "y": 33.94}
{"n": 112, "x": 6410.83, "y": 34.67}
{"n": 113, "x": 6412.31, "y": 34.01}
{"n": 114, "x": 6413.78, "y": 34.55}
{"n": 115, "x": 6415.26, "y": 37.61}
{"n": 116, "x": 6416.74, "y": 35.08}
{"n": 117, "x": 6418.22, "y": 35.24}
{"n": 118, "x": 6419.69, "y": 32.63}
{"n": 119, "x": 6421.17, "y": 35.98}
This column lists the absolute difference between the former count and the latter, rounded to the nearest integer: 3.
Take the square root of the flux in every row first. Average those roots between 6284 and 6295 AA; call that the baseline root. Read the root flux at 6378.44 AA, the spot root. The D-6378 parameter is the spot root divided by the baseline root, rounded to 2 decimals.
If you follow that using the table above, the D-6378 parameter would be 1.02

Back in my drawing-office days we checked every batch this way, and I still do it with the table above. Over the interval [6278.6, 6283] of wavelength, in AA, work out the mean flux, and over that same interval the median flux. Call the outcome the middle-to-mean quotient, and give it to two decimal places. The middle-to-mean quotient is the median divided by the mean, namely 0.99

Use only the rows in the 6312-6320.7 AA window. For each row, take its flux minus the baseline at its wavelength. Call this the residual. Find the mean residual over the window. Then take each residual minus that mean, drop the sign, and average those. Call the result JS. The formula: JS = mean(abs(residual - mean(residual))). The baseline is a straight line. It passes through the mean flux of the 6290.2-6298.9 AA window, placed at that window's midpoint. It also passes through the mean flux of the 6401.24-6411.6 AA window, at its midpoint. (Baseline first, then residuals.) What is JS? 1.16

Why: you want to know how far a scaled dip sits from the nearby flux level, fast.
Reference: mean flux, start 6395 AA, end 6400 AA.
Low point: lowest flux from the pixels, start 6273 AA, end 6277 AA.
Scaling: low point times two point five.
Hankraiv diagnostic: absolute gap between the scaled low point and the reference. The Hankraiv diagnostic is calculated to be 50.1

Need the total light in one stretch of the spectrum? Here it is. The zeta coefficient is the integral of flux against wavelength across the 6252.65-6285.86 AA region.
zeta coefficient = 1145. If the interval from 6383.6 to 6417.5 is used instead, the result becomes 1173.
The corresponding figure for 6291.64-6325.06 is 1153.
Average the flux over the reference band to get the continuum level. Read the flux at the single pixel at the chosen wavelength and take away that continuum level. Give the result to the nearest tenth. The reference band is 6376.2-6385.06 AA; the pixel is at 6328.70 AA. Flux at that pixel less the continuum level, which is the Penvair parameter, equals 2.5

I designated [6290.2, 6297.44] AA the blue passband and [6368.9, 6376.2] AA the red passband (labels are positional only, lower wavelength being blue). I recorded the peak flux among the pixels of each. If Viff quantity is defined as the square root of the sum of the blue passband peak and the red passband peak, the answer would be 8.39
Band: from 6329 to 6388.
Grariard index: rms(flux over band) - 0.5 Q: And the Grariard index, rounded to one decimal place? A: 34.3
